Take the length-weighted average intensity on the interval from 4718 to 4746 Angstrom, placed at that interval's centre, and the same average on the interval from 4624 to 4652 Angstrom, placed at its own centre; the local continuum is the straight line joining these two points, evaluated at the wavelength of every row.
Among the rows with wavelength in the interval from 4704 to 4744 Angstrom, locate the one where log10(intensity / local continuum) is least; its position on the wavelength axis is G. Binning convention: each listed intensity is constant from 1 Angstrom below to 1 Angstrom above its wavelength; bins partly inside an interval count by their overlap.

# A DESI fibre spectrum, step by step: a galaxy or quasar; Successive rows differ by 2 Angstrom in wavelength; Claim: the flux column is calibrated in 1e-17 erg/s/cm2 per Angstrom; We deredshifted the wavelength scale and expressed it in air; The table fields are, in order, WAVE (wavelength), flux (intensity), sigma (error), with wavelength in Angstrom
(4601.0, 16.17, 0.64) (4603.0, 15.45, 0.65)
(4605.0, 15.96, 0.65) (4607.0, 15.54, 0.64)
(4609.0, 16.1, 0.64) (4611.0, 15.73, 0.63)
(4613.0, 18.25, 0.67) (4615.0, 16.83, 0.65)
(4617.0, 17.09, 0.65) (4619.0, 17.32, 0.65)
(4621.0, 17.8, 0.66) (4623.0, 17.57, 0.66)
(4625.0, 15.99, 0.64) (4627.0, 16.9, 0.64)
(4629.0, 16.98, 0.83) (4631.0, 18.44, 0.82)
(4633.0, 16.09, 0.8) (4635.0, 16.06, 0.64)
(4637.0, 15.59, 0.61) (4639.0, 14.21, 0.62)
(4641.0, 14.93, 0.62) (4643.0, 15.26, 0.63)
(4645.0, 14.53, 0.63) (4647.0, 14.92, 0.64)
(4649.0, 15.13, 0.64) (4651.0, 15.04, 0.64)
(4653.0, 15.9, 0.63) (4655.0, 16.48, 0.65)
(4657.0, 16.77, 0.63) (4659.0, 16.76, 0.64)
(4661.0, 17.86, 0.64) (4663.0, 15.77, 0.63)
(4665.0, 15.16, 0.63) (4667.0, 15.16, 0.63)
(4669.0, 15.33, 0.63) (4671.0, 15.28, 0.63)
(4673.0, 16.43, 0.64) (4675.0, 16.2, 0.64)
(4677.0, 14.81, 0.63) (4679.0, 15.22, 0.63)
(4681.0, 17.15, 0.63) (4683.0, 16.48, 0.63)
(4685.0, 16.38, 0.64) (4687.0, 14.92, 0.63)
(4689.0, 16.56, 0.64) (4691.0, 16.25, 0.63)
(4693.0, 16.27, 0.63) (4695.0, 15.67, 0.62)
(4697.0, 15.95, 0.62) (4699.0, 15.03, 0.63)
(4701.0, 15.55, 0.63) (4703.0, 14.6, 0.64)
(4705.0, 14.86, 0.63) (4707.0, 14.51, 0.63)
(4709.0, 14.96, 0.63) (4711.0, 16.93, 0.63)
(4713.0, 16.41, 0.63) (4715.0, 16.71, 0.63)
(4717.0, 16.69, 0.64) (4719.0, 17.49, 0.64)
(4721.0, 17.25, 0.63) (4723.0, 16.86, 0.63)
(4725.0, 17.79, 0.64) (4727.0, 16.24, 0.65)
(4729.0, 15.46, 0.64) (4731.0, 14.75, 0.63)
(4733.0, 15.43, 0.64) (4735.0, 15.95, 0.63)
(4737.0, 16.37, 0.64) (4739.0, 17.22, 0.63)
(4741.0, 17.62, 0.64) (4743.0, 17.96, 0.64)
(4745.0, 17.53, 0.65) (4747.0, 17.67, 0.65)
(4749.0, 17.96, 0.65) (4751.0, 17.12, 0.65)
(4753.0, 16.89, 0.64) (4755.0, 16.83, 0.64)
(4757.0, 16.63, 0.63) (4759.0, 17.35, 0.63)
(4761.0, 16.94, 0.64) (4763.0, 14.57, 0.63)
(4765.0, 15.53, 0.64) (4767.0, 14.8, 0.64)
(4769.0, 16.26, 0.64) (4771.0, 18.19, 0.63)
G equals 4707.0 Angstrom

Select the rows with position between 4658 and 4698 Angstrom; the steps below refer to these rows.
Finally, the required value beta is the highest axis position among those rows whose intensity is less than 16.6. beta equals 4697.0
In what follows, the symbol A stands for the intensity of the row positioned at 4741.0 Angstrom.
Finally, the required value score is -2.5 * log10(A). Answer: -3.12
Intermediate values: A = 17.62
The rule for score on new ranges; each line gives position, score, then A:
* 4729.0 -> -2.97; 15.46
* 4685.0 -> -3.04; 16.38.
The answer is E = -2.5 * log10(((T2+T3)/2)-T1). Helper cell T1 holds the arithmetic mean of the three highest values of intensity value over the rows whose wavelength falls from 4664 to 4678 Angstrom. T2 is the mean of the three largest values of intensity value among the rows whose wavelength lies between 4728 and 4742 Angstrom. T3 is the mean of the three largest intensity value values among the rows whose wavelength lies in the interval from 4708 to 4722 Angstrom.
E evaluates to -0.2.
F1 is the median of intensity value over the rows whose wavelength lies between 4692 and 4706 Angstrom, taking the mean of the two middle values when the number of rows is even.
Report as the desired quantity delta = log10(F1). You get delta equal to 1.192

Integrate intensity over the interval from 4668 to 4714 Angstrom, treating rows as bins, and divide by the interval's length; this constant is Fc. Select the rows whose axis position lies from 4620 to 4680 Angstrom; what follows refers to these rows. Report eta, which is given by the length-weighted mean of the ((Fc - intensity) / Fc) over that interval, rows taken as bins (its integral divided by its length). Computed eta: -0.014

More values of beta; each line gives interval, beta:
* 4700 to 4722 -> 4713.0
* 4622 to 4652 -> 4651.0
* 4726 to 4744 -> 4737.0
